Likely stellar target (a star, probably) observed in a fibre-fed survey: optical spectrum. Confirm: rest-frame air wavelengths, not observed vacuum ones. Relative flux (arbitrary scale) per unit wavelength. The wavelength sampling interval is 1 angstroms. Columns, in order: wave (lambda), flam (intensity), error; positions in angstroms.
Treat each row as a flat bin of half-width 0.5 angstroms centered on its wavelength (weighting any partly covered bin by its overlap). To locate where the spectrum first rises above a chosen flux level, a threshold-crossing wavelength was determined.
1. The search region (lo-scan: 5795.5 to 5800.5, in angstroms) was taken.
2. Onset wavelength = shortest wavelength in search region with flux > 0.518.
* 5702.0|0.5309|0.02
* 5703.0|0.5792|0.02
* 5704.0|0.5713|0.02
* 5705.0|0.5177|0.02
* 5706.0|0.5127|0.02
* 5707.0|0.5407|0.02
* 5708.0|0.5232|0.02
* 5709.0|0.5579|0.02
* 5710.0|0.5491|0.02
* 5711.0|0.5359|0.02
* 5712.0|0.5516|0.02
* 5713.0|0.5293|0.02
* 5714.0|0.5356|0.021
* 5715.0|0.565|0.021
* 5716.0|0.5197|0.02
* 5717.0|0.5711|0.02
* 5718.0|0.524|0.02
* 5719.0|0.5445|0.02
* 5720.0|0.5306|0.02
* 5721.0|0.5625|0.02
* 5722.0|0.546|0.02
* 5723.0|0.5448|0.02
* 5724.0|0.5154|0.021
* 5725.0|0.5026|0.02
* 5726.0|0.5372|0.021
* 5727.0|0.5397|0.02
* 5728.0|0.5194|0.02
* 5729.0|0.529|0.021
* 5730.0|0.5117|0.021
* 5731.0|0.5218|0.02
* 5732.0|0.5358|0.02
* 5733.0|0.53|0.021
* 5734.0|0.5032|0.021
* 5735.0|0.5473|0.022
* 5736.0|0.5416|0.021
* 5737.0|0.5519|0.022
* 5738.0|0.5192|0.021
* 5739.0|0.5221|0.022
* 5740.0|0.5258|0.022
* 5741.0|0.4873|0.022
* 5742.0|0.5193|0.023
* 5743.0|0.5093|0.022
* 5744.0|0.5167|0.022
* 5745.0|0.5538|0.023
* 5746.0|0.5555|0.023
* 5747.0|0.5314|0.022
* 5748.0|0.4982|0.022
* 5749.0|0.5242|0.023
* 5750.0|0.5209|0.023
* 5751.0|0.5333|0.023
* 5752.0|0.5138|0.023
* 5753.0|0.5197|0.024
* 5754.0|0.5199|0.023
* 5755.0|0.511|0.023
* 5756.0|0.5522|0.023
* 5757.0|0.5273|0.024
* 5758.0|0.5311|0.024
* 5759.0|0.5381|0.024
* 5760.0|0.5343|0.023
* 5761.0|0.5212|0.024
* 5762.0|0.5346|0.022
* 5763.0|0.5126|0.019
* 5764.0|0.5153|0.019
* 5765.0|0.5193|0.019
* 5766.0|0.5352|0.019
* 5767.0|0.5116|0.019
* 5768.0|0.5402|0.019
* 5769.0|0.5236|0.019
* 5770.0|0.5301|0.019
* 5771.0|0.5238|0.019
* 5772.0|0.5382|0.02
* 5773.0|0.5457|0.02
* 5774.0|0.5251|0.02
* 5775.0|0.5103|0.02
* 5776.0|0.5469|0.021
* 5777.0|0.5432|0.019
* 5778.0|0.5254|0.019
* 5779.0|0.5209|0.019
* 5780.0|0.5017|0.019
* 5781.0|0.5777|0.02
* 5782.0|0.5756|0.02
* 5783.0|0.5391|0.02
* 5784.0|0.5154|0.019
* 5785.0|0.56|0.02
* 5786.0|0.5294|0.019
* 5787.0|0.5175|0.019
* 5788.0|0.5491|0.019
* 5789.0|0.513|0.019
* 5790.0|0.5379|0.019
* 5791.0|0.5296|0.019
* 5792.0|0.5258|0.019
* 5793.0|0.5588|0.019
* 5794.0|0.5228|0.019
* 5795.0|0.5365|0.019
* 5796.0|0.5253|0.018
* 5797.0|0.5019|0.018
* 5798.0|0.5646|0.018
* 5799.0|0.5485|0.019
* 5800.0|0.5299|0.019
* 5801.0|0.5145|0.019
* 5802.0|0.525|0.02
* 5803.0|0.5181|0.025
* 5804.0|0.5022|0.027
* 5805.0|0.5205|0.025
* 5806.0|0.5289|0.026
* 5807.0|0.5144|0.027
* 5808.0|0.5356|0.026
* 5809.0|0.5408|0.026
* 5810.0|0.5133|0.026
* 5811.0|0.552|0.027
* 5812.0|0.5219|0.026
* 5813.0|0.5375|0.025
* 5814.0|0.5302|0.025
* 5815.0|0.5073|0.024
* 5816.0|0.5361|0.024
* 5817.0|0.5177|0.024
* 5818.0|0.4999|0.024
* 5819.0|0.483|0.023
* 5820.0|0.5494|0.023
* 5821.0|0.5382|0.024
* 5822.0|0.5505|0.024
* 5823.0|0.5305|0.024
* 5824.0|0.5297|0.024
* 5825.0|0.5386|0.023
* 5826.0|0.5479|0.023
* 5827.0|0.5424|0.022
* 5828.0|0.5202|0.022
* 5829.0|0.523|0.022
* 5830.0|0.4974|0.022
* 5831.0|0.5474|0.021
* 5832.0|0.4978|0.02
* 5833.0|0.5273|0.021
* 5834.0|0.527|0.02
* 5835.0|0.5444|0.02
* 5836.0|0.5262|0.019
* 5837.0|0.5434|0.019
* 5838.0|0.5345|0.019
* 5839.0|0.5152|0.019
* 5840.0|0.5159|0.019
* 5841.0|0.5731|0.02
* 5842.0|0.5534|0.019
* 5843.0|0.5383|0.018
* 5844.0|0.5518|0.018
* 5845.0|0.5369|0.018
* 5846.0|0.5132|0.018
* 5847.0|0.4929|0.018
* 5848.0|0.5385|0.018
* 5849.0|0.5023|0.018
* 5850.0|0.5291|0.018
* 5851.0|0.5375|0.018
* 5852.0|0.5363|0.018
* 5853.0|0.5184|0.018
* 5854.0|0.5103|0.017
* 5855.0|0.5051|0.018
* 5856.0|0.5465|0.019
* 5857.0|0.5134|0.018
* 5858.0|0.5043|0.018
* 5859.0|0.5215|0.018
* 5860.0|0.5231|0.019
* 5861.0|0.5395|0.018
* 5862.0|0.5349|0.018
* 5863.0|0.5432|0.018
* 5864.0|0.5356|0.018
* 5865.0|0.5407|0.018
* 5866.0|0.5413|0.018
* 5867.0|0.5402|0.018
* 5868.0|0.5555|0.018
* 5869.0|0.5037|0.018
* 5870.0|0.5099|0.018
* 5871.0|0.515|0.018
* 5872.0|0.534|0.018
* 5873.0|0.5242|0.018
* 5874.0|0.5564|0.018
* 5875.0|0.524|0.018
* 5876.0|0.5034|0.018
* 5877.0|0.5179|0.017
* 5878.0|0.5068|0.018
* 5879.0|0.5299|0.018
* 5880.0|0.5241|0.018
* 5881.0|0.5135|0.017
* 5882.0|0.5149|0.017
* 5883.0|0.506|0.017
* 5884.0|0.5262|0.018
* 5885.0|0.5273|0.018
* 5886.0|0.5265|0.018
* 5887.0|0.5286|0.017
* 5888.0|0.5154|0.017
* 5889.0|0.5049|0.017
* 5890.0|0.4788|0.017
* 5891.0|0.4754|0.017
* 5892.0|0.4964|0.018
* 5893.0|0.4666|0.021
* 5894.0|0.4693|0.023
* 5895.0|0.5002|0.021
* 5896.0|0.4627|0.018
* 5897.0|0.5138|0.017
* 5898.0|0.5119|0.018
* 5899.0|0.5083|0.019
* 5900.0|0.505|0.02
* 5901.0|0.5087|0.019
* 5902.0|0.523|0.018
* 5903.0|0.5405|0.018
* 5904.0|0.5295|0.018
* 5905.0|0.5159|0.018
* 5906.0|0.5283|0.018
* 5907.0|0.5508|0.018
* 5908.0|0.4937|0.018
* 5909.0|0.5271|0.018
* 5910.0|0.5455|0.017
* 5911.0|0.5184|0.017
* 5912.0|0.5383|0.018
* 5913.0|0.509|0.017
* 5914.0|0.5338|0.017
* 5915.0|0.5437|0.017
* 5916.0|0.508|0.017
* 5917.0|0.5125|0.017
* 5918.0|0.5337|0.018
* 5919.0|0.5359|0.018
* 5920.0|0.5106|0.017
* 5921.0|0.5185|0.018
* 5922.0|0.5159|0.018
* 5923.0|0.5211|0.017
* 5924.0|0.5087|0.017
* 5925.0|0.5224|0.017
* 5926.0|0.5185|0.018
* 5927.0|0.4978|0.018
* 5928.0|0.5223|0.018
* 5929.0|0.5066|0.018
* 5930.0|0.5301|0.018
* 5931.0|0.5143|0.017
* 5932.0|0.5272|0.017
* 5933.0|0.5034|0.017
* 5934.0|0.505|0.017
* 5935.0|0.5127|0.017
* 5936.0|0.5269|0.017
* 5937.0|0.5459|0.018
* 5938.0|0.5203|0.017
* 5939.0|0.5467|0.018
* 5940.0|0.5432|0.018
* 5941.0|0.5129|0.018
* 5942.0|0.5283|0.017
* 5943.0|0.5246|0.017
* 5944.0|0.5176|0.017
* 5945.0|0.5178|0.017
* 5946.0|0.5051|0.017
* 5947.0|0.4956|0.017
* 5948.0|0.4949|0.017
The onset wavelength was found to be 5796.0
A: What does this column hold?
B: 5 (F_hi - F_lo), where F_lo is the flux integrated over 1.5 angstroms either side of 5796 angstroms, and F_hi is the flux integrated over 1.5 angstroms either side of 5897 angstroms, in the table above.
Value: -0.38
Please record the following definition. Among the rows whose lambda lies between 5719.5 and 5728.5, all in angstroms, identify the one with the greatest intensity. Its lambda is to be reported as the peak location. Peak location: 5721.0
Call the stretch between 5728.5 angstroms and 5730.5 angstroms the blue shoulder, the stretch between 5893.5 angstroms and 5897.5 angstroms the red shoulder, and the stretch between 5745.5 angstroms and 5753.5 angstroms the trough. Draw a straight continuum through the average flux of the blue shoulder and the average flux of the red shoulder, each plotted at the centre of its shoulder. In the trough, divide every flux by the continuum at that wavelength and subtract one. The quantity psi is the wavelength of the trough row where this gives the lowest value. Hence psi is 5748.0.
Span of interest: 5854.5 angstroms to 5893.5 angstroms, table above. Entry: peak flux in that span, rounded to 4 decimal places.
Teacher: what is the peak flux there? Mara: 0.5564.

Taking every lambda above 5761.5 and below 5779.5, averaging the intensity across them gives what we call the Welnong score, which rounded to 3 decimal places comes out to 0.528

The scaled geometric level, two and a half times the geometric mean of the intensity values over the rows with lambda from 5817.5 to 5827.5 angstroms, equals 1.33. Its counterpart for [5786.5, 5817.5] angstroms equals 1.32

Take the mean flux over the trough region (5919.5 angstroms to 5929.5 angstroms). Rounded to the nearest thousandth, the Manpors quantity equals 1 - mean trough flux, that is 0.486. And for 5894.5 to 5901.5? 0.498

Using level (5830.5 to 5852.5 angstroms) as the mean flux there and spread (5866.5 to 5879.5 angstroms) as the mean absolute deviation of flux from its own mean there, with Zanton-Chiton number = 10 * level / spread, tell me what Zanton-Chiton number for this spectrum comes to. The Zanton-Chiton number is 373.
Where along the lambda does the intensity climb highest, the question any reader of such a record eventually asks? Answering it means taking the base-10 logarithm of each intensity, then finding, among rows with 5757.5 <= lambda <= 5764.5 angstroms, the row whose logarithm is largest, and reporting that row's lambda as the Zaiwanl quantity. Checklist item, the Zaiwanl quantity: 5759.0 angstroms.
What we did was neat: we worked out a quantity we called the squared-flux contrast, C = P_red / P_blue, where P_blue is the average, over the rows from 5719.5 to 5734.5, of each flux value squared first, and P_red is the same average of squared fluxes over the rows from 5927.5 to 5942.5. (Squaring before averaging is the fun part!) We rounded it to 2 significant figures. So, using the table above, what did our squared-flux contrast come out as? 0.98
